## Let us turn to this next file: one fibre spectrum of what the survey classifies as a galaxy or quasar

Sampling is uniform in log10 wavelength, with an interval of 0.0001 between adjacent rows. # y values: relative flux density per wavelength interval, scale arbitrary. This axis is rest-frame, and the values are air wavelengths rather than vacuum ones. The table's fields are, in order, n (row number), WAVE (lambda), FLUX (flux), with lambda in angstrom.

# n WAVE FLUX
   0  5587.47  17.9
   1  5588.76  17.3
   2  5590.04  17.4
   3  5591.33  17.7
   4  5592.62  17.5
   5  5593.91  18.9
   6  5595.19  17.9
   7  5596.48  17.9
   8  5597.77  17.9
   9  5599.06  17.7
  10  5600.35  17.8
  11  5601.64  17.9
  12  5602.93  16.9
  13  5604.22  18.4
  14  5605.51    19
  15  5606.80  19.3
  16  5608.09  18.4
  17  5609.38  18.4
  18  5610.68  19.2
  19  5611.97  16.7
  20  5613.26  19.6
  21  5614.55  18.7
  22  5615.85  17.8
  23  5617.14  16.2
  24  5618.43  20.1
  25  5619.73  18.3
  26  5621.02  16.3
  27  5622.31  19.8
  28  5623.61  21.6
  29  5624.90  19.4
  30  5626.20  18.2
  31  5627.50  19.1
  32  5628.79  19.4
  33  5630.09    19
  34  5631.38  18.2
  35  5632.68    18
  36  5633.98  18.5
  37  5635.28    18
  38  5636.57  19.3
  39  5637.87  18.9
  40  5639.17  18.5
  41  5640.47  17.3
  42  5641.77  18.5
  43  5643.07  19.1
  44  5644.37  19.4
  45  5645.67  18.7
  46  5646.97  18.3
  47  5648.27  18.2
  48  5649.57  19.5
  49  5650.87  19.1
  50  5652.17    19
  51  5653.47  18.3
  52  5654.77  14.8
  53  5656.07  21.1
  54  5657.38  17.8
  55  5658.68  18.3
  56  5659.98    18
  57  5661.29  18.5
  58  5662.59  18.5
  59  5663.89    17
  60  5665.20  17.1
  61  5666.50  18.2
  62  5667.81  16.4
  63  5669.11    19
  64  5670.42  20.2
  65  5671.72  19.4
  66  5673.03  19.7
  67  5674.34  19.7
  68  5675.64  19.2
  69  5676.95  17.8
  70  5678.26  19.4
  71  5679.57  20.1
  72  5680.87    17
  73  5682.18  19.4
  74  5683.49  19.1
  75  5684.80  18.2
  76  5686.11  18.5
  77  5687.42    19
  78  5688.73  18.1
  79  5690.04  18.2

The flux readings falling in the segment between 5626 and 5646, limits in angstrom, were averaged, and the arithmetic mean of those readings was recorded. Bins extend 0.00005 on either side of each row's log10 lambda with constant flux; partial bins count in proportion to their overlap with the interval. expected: 18.6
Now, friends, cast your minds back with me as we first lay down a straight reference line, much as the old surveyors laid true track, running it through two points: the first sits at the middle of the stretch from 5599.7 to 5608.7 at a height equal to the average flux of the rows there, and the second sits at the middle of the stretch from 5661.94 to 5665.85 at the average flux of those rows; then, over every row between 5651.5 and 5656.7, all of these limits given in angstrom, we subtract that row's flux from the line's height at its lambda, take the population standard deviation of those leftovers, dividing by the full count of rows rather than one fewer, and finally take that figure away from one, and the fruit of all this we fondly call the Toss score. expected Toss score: -1.27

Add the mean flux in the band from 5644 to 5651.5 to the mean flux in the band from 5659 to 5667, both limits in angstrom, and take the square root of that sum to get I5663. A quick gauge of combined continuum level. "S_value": 6.06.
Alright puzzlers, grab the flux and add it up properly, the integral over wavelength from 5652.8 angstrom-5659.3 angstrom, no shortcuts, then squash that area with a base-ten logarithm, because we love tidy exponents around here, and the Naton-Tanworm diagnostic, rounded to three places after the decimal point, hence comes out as 2.070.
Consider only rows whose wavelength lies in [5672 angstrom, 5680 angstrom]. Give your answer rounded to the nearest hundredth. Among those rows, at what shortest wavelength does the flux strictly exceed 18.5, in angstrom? 5673.03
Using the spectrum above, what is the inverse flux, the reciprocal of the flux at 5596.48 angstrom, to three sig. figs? 0.0559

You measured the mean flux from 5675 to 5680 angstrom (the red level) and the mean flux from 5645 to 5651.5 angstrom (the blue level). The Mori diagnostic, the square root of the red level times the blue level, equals 18.9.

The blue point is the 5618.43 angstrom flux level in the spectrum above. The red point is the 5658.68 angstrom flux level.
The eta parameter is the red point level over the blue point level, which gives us 0.91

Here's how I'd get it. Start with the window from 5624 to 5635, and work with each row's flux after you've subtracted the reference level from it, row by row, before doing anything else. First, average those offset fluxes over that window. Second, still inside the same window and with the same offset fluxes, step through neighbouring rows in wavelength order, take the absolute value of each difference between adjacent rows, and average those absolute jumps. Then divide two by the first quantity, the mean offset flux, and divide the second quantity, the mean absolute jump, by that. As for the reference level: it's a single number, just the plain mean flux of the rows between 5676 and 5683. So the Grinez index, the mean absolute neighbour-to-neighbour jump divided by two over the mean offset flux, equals 0.00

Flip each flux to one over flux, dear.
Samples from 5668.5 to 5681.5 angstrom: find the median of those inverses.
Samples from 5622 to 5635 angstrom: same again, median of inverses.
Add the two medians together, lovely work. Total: 0.1040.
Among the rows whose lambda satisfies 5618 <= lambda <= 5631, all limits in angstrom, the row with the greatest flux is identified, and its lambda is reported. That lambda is 5623.61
